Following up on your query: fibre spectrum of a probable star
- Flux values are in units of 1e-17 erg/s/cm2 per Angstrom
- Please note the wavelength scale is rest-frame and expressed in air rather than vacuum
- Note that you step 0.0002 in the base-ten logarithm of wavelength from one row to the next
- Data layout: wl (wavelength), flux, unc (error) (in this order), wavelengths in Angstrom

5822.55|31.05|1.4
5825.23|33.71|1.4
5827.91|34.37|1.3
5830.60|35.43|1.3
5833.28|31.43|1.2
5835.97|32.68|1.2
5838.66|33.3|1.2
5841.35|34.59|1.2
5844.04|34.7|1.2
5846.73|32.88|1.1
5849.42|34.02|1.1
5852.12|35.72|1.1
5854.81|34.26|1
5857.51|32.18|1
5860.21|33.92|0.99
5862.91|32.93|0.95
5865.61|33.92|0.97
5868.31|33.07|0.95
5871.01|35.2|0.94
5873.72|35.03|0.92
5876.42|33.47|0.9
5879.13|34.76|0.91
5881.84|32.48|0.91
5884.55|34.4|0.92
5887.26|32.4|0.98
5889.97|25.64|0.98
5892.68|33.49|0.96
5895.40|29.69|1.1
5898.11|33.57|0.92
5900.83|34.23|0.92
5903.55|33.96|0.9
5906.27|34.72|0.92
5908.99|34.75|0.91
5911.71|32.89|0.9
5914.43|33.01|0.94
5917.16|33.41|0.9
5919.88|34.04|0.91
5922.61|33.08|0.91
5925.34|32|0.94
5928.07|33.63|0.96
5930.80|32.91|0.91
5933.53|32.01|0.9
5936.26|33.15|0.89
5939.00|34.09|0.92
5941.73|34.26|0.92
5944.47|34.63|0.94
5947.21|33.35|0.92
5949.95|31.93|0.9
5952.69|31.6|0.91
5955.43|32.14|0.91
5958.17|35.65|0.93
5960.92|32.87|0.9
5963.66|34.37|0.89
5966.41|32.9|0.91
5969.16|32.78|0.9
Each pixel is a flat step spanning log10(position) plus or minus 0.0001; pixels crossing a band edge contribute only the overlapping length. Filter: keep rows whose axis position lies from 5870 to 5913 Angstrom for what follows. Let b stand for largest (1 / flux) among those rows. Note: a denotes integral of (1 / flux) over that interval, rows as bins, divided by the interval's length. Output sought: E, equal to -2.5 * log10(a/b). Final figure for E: 0.27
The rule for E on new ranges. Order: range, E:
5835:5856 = 0.04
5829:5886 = 0.08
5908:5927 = 0.04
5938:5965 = 0.06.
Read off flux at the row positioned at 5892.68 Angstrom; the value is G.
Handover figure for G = 33.49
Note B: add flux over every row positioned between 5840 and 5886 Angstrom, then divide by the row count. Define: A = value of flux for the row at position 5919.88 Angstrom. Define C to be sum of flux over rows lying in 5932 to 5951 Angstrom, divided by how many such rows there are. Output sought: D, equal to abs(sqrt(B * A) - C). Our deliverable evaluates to 0.7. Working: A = 34.04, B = 33.97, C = 33.3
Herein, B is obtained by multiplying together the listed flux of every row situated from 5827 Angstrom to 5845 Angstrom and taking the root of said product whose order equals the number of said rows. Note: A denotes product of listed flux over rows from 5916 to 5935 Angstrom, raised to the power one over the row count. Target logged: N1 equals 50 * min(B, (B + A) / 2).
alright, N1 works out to 1669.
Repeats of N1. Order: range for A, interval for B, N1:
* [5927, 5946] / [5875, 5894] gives 1612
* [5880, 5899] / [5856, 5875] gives 1632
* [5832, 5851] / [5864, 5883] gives 1683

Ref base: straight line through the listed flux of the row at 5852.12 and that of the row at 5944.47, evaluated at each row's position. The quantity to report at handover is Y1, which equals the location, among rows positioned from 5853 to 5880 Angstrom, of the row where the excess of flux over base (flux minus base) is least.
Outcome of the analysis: 5857.51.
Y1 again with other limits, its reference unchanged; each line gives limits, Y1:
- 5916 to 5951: 5925.34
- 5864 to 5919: 5889.97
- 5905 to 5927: 5925.34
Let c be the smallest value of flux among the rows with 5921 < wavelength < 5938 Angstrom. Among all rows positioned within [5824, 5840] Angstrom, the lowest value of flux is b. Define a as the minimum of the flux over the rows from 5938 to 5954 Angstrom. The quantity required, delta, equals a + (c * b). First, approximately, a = 31.6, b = 31.43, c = 32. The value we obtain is 1037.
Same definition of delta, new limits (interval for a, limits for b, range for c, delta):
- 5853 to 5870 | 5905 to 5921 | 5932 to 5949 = 1085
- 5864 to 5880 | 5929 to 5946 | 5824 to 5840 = 1039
